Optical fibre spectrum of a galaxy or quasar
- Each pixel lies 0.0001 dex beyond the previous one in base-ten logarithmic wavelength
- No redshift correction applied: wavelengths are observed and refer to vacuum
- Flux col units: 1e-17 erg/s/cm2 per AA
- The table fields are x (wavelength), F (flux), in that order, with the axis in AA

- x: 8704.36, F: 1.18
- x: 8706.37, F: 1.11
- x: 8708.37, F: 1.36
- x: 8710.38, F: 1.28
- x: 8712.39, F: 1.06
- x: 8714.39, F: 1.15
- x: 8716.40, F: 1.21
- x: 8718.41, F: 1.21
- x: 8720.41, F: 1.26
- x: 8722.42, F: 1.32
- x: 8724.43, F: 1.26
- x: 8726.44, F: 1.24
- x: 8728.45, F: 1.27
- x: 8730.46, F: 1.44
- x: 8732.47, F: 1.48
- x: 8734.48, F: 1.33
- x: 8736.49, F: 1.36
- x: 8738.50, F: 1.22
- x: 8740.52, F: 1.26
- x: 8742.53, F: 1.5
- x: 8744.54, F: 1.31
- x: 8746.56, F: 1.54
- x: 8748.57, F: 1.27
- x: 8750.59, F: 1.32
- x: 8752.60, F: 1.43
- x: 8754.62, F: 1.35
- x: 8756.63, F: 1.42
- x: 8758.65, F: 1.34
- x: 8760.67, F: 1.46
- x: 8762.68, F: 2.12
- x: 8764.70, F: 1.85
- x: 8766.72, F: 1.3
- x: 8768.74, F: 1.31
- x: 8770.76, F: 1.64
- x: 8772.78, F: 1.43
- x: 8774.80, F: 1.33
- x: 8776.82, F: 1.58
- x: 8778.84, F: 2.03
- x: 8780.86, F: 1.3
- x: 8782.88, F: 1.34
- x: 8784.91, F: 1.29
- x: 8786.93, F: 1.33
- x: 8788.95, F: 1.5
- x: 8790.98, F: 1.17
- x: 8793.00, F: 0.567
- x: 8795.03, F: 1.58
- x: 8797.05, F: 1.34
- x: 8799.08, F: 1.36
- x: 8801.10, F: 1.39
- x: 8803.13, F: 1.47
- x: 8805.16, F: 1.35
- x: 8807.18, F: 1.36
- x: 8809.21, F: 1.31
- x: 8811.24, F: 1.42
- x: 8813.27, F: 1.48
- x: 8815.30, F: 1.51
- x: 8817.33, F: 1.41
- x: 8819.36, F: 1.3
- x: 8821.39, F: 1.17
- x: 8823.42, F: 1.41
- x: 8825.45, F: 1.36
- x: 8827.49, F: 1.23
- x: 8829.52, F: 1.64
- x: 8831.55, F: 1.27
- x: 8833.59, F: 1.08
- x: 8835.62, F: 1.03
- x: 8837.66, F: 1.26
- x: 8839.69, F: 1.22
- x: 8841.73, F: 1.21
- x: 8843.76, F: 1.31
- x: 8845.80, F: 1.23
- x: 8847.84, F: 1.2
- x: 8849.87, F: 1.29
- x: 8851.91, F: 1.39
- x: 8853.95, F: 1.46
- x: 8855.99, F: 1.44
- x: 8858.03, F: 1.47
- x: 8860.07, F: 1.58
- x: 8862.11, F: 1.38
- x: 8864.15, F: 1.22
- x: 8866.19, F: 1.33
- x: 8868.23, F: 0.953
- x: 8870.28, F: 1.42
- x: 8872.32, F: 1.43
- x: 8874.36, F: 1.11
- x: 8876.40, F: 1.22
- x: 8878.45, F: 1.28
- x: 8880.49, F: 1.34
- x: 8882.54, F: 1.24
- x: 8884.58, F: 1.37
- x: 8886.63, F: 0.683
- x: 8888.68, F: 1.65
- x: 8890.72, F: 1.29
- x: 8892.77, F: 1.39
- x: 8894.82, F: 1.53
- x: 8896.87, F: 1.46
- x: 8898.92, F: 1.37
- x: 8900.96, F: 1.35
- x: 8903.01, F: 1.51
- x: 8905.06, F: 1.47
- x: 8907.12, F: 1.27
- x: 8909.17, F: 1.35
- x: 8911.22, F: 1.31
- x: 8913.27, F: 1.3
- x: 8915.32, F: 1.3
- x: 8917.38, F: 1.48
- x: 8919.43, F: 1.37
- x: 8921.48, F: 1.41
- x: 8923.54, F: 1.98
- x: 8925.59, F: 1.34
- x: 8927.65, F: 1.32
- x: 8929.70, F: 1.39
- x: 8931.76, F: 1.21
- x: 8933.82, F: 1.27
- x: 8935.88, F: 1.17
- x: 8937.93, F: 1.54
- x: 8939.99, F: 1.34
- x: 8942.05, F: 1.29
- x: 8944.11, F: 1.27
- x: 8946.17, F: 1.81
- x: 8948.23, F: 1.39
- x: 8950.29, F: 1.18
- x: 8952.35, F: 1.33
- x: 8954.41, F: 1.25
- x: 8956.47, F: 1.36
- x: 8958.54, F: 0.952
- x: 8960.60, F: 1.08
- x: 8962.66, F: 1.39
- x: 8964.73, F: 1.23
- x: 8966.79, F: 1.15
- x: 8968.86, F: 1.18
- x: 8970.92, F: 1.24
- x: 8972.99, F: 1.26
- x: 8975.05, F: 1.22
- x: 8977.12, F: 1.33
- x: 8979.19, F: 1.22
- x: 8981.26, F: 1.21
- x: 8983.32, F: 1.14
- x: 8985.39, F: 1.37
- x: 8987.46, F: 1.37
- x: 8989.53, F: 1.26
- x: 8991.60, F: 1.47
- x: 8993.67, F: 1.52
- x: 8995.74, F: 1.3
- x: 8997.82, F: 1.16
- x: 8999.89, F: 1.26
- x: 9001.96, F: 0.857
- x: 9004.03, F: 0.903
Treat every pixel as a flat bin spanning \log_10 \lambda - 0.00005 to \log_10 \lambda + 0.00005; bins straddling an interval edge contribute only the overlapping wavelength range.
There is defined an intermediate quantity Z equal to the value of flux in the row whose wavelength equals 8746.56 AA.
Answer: 1.54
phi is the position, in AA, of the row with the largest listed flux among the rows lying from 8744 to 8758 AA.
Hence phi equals 8746.56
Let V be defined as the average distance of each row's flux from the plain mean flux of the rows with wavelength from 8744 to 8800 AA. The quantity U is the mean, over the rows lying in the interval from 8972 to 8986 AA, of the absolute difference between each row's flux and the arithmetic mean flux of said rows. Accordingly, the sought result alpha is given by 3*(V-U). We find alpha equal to 0.36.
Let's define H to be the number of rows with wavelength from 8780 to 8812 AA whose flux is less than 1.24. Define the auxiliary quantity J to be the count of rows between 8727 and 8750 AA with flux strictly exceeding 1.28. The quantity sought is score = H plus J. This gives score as 9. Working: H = 2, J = 7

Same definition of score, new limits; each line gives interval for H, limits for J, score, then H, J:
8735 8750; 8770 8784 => 8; 1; 7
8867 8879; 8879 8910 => 15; 3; 12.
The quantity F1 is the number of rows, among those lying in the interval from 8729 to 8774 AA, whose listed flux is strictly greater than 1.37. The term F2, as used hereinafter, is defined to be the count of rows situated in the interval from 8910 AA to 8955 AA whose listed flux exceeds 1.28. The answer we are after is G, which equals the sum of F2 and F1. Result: 27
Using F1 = 11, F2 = 16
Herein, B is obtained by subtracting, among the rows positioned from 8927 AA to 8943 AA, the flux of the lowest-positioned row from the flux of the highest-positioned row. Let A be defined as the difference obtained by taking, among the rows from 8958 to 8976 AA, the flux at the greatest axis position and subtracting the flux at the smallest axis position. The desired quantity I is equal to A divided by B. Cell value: -8.9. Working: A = 0.27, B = -0.03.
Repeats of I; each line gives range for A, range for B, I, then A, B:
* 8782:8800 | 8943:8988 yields 0.2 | 0.02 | 0.10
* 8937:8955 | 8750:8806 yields -9.7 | -0.29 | 0.03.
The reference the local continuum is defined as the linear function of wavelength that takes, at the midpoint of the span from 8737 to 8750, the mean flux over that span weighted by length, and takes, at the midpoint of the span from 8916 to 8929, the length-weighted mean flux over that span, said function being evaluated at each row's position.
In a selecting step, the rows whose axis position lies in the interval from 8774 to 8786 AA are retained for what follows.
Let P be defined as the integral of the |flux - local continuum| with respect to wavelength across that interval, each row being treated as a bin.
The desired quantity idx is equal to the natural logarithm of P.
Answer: 0.80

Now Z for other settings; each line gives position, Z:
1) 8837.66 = 1.26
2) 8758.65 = 1.34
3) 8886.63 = 0.683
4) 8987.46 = 1.37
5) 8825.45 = 1.36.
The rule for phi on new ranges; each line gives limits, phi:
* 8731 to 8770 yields 8762.68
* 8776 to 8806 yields 8778.84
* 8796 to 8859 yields 8829.52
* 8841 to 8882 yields 8860.07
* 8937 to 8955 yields 8946.17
